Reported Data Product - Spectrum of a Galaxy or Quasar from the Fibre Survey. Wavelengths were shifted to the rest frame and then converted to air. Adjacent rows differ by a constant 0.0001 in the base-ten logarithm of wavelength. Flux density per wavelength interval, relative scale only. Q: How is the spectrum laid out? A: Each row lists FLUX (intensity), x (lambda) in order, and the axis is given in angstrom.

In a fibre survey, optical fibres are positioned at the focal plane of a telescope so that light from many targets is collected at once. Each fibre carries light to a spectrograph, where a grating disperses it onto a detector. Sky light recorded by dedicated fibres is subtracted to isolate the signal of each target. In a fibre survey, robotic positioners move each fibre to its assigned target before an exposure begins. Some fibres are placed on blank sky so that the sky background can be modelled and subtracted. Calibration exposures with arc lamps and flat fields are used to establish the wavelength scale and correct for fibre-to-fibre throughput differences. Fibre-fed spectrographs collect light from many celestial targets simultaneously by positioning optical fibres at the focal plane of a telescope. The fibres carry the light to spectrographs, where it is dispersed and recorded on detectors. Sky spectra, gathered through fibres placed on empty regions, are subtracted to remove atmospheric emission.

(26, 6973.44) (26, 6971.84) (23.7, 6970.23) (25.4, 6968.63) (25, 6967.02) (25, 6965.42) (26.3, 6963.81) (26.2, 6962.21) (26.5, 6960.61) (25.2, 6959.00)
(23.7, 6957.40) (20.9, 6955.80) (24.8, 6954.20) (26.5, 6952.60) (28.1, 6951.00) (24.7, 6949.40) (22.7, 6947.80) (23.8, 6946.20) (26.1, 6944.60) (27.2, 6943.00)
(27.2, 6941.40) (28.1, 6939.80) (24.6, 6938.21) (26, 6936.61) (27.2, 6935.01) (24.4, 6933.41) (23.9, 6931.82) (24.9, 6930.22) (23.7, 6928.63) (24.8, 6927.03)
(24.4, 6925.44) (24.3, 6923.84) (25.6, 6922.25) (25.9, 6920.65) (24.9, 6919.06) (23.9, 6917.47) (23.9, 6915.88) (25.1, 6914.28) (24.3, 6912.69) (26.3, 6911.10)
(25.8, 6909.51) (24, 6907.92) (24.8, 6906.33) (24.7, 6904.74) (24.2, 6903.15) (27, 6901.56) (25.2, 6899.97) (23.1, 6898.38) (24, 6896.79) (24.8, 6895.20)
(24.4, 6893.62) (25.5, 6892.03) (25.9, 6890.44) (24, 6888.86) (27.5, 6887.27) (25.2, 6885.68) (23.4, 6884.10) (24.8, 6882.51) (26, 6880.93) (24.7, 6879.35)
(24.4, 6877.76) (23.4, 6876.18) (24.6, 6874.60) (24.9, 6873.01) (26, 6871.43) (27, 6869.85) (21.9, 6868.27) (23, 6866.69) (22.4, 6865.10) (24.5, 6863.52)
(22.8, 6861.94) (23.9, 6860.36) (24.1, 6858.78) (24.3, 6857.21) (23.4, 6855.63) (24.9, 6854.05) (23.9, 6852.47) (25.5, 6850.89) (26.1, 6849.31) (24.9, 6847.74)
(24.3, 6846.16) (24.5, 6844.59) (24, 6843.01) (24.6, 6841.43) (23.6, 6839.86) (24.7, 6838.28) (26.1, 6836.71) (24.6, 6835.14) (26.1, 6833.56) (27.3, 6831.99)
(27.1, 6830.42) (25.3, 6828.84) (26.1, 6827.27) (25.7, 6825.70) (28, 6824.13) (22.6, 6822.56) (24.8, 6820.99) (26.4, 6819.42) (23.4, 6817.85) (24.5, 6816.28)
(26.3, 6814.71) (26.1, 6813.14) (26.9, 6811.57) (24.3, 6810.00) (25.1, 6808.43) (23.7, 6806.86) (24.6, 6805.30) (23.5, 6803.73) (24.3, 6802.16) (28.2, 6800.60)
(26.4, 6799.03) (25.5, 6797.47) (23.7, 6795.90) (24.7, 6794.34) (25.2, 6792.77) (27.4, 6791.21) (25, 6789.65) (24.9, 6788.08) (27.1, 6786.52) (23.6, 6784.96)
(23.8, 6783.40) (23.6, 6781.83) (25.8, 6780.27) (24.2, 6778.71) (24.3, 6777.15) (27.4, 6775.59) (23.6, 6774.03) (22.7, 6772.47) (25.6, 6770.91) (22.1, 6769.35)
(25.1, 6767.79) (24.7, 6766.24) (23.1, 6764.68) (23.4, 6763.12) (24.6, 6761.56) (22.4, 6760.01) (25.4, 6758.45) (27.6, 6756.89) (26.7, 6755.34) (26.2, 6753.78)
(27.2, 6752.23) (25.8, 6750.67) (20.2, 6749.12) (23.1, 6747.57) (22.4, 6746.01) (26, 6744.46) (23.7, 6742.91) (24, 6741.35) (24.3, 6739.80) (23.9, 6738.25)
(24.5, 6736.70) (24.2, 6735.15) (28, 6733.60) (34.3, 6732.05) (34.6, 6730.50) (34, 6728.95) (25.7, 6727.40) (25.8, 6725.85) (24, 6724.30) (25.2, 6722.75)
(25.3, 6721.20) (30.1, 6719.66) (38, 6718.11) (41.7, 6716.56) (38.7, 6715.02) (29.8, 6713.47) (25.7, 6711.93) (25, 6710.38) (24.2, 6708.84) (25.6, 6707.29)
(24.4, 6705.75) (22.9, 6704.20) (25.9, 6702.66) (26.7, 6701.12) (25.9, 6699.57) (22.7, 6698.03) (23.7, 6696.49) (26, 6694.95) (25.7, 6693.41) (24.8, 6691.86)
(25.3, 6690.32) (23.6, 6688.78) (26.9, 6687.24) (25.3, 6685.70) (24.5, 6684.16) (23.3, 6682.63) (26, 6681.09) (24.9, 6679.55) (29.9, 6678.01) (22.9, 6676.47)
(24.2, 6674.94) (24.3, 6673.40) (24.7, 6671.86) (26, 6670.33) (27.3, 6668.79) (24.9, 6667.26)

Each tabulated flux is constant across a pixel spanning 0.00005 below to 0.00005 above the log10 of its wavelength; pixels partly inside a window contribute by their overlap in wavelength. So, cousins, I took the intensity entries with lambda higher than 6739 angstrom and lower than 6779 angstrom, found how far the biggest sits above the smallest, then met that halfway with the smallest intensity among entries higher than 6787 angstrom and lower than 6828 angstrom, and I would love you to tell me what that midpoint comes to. 15.0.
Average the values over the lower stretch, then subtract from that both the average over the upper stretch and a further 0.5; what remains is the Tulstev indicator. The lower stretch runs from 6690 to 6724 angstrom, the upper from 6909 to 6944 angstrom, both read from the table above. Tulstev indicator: 1.6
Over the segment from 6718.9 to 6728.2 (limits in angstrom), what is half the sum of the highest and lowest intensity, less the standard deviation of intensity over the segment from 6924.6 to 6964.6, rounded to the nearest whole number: 25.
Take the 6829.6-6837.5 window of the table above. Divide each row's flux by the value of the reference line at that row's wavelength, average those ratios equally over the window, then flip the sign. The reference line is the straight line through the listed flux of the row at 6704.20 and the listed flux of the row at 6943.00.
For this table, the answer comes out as -1.04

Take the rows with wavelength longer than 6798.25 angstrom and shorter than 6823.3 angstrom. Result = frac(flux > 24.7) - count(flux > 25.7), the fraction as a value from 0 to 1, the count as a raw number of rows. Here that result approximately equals -5.5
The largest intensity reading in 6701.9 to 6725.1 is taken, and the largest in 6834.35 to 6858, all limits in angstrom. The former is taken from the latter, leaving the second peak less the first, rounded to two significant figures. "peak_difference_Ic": -16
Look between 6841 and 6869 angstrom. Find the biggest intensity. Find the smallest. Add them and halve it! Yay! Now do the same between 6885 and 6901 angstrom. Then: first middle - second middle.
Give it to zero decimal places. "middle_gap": -1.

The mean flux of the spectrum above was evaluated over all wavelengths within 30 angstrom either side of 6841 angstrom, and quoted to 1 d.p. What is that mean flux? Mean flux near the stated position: 24.9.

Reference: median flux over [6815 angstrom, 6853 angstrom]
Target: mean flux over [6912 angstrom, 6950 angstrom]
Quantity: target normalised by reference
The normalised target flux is 1.01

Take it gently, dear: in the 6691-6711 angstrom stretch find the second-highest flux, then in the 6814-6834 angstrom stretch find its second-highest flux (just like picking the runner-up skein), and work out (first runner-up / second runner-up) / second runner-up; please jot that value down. 0.035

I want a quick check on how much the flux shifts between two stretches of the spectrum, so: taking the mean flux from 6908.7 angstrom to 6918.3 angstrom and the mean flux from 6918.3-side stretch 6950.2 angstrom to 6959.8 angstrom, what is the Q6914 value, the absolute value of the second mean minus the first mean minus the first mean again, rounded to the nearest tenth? 24.9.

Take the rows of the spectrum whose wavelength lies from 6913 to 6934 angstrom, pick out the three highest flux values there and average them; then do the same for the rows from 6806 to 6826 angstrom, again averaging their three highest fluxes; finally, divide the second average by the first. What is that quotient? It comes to 1.06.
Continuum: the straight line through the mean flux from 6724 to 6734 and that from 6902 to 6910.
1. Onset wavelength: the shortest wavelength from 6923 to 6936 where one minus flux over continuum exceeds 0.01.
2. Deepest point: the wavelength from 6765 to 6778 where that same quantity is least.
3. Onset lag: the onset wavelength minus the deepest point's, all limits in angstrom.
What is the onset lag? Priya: 153.0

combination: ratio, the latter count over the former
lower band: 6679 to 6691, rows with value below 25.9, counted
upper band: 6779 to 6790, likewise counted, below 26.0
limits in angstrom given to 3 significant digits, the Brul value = 1.00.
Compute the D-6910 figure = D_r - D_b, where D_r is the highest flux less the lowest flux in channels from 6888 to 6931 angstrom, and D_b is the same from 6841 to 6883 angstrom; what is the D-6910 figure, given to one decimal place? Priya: -1.2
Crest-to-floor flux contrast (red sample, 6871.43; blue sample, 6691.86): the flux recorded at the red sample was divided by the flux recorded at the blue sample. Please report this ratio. 1.048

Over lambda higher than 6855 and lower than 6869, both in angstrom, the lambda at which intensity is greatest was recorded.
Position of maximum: 6863.52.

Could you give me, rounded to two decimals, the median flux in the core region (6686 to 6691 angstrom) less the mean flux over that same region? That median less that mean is 0.03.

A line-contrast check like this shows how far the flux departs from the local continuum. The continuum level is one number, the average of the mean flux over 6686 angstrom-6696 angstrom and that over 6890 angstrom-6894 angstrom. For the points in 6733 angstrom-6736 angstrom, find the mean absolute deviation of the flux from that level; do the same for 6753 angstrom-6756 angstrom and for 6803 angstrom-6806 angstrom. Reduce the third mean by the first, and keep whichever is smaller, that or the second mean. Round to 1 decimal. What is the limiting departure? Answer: -0.6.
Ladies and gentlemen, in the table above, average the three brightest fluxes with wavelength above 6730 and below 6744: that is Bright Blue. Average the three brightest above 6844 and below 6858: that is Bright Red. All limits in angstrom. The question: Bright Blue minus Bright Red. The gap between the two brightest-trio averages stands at 6.8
